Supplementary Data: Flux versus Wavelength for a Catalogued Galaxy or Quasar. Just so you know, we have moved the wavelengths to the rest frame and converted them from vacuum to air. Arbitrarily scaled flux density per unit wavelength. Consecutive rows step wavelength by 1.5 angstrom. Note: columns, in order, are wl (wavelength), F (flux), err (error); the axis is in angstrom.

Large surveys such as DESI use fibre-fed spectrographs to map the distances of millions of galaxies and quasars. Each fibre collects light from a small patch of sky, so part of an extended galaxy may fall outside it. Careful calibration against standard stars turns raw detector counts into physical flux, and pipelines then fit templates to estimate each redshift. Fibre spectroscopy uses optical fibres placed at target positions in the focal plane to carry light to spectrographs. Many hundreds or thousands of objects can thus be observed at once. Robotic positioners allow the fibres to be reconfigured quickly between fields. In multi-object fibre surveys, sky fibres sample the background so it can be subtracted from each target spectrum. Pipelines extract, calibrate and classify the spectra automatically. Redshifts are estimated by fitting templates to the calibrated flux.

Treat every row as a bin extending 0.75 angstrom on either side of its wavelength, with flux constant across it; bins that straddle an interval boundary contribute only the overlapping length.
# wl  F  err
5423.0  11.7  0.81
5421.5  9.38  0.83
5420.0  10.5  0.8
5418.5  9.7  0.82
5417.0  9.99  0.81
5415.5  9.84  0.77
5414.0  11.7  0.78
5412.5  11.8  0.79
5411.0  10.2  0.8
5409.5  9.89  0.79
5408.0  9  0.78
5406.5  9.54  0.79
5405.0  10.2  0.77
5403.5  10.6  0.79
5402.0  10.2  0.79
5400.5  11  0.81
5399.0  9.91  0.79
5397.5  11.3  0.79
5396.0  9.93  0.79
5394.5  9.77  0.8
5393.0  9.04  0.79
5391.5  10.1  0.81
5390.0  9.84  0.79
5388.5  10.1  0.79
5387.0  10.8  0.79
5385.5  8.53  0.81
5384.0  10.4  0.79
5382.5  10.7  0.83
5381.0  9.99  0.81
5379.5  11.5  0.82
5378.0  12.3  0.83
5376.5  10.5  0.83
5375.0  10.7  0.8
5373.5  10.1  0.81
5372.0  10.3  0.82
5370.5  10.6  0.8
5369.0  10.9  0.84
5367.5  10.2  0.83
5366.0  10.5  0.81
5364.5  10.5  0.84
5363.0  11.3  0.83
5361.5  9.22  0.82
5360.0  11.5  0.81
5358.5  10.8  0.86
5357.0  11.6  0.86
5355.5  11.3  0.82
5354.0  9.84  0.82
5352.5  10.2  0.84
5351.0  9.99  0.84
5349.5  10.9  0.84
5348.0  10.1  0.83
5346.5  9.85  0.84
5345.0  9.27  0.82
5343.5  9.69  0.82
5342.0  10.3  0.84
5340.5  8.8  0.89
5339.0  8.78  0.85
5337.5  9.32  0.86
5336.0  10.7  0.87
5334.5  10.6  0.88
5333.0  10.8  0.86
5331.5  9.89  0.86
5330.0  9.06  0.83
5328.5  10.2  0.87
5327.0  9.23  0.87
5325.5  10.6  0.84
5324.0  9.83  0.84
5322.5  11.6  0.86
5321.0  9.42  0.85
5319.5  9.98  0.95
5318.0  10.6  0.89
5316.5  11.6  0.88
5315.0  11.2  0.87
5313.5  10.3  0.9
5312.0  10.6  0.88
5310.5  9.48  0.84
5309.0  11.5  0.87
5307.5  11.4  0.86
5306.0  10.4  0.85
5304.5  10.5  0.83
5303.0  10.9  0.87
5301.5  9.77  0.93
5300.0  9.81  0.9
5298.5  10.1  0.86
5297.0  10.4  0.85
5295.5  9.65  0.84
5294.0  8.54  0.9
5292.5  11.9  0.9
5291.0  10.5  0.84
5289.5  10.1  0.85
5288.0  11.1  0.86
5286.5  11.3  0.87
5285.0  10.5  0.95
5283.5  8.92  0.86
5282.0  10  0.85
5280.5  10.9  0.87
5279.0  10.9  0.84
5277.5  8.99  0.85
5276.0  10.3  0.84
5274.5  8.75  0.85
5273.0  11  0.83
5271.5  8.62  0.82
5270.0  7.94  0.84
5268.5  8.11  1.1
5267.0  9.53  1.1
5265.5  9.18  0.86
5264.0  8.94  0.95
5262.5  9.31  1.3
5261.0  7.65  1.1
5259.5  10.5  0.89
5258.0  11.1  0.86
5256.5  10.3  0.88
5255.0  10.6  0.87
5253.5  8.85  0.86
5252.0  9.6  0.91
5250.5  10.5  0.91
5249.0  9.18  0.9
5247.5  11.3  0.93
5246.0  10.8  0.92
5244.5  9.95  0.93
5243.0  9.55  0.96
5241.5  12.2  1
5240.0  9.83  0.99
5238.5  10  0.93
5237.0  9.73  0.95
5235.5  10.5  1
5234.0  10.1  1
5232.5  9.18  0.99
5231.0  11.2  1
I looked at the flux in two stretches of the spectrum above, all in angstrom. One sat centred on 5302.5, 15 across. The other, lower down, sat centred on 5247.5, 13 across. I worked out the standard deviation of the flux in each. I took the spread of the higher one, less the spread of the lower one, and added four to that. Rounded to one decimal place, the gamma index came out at 3.6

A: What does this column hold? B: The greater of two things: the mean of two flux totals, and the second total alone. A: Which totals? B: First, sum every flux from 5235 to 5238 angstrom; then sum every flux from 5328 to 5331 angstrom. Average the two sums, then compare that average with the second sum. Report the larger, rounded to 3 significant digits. 19.7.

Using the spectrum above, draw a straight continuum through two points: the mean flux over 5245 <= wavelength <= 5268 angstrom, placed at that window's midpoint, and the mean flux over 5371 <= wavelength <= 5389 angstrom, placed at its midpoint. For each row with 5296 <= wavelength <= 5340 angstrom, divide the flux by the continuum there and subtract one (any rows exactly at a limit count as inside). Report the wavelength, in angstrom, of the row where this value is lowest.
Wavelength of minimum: 5339.0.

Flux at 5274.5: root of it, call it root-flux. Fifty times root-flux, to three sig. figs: 148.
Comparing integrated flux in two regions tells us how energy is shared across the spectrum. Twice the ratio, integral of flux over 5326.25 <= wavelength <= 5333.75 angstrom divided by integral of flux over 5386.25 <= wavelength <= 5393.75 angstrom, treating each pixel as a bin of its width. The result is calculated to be 1.97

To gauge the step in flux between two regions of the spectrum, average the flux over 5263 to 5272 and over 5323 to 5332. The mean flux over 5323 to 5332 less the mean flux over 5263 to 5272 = 1.1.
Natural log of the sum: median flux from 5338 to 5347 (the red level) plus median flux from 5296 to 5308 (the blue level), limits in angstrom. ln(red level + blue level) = 2.99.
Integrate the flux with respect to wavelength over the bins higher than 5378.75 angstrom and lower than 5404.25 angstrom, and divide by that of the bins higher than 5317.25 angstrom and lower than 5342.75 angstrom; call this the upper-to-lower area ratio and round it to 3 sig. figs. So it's 1.02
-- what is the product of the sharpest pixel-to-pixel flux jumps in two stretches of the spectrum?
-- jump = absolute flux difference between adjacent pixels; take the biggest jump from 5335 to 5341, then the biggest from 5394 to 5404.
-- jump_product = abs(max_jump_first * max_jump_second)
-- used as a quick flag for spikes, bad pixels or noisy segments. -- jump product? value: 1.9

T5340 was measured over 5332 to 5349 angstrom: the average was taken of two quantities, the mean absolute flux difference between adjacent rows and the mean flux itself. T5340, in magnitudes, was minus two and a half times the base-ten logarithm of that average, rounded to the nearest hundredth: -1.79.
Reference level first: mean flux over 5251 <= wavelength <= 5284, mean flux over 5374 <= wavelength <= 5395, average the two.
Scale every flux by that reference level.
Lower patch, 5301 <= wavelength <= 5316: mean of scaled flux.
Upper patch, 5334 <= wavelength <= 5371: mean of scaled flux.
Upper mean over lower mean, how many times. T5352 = 0.97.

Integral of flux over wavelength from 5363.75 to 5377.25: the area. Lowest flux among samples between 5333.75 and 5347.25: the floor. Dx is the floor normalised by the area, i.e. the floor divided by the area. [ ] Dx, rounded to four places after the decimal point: 0.0621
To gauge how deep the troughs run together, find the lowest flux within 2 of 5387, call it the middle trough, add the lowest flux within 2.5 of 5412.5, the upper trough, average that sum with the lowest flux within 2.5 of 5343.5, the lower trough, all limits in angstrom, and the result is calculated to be 14.0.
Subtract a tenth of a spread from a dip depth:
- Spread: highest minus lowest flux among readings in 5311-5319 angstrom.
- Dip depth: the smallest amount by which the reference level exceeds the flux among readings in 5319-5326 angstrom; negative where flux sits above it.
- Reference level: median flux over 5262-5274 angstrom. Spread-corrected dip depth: -2.7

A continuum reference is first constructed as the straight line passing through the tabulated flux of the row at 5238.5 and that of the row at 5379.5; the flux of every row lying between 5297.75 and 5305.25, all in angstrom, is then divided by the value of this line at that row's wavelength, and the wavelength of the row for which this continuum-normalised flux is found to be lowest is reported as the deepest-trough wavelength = 5301.5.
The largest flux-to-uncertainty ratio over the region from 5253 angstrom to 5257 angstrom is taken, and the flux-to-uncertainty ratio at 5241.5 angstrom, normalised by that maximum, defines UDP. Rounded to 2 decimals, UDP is 1.00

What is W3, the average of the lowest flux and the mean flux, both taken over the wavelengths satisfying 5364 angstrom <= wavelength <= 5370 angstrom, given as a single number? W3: 10.4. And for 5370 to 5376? 10.3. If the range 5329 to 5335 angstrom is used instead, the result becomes 9.6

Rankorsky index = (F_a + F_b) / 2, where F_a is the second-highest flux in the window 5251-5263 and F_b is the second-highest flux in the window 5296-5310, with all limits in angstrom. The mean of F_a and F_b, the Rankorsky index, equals 11.0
